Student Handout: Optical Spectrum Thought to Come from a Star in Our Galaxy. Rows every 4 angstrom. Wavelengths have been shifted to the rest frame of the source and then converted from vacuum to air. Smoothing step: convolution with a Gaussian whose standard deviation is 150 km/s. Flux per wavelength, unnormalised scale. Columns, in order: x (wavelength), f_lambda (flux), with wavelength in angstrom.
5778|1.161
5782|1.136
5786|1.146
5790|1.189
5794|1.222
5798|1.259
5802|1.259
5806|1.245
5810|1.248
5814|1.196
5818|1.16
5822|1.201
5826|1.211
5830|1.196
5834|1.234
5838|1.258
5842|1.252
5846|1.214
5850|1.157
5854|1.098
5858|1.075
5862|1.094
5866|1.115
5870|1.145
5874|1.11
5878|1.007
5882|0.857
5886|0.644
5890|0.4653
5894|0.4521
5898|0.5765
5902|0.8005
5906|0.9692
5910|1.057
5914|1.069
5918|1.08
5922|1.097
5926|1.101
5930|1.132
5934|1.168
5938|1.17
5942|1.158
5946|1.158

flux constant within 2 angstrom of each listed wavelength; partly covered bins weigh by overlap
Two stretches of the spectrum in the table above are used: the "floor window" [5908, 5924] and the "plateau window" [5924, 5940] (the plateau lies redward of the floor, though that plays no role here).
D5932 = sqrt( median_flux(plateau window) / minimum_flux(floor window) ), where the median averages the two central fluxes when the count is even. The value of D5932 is 1.0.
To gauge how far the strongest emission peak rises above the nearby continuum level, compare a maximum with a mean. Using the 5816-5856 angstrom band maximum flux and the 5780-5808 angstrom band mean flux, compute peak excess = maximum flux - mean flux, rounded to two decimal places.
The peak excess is 0.05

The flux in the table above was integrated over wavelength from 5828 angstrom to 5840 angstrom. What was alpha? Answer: 14.8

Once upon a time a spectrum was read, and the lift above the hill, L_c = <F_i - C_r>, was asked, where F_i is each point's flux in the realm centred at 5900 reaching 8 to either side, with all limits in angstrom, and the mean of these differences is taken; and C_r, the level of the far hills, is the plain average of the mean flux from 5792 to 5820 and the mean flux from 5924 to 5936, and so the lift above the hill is -0.5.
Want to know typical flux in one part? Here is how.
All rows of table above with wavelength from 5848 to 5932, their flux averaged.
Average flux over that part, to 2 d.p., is 0.96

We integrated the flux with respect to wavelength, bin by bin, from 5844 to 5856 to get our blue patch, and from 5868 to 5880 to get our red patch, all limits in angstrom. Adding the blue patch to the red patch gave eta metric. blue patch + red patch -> 26.9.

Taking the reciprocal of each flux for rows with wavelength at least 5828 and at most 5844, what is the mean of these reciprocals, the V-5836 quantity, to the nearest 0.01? 0.81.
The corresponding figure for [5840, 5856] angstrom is 0.85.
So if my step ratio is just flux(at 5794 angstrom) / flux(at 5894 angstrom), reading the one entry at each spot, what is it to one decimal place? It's 2.7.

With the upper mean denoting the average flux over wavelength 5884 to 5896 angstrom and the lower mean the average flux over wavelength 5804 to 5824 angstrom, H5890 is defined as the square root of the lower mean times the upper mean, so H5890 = 0.79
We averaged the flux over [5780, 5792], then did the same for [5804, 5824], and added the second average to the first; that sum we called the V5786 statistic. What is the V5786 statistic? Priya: 2.37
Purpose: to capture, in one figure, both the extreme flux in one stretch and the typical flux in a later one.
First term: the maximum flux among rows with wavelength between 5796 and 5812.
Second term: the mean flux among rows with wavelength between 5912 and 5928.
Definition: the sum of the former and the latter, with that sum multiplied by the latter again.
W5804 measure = 2.5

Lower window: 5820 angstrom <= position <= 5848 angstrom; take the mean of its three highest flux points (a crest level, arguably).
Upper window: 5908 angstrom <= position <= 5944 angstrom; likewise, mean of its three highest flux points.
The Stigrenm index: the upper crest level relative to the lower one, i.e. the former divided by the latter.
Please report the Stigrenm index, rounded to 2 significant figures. 0.93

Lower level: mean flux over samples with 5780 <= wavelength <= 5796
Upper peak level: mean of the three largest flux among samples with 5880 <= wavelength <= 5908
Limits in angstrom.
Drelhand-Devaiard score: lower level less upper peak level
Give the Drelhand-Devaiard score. 0.298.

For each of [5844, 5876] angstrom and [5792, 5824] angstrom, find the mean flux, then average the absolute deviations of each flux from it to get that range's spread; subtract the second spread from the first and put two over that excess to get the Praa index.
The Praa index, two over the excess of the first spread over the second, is 364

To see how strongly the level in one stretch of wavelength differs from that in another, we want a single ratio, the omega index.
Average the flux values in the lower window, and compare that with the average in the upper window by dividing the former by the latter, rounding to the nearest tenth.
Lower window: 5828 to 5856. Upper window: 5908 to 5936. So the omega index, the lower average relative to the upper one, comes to 1.1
